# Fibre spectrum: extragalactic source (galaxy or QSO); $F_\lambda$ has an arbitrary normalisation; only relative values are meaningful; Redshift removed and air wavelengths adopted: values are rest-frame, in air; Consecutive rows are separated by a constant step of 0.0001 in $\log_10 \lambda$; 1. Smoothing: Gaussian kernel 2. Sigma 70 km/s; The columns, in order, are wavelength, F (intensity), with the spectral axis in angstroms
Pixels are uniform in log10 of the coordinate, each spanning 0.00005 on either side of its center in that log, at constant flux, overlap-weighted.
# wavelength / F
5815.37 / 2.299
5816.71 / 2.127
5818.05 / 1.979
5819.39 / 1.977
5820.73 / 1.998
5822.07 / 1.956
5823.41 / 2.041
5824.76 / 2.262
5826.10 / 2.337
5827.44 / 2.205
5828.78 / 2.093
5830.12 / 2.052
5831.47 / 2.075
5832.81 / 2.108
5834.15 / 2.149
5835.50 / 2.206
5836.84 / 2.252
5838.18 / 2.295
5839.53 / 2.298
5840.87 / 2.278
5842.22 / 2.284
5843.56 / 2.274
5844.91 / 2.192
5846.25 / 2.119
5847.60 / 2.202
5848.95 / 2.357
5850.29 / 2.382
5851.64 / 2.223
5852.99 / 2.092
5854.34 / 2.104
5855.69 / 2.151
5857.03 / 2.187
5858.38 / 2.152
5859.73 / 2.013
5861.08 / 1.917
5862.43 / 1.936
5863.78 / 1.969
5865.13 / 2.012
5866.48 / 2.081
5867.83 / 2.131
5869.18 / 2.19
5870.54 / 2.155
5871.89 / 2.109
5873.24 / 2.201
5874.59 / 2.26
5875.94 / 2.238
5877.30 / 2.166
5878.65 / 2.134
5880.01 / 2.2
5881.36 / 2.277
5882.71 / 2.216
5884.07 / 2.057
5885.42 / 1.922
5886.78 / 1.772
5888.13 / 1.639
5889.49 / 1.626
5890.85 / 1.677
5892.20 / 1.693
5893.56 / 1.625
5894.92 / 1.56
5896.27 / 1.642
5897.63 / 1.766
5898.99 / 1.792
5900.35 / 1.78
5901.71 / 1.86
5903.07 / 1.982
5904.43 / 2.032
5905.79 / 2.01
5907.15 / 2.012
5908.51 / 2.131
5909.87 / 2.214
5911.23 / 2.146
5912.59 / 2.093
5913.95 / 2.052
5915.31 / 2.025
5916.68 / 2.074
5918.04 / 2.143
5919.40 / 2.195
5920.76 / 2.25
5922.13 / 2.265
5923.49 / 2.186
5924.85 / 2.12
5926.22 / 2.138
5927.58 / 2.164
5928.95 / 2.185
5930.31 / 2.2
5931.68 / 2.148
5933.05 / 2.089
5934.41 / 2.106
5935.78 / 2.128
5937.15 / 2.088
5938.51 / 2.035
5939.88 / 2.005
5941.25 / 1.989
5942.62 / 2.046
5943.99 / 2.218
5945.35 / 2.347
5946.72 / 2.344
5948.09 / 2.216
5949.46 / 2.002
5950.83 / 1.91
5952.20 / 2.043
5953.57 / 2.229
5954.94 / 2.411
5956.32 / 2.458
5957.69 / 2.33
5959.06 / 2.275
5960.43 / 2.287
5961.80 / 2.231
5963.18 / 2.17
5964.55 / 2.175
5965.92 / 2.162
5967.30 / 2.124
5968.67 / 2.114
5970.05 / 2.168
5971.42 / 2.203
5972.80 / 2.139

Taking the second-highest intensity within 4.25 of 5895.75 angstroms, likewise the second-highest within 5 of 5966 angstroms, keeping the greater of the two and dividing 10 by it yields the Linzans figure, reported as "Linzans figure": 4.60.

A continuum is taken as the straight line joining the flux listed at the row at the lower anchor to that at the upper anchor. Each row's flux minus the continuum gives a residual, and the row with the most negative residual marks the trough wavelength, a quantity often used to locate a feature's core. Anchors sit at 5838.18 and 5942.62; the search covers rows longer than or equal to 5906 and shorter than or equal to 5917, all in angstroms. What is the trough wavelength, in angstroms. 5907.15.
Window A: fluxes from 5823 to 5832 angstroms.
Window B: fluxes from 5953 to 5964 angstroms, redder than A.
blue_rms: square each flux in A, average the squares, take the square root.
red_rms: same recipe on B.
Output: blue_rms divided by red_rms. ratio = 0.94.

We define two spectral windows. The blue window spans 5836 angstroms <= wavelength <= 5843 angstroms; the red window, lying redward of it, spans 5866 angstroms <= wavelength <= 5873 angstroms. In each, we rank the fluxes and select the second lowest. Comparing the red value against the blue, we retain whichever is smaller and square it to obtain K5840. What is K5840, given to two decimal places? 4.45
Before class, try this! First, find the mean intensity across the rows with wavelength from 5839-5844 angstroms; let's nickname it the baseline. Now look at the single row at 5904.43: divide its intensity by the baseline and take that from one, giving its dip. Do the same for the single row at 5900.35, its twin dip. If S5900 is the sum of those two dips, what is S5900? 0.33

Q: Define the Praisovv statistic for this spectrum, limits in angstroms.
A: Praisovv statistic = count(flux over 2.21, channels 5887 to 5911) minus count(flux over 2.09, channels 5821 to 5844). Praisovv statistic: -12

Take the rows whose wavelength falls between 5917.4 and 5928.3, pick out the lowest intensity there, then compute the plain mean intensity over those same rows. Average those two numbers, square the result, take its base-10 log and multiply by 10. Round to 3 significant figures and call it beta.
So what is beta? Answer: 6.65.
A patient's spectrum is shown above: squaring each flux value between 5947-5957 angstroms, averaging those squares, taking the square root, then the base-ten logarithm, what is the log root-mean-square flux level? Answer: 0.340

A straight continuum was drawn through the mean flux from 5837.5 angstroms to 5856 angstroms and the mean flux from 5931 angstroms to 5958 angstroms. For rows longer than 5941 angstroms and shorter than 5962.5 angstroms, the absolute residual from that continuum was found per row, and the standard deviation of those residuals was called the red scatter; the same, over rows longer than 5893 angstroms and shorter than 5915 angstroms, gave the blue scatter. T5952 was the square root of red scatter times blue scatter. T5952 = 0.12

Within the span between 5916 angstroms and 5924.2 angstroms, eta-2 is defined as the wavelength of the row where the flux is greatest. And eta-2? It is 5922.13 angstroms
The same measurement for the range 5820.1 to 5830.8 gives 5826.10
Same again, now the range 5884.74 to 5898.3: 5885.42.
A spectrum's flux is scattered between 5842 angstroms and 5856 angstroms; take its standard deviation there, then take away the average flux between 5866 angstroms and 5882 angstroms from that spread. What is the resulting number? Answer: -2.08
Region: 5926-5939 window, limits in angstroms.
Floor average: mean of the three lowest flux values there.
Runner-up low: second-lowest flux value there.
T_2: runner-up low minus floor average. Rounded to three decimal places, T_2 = 0.017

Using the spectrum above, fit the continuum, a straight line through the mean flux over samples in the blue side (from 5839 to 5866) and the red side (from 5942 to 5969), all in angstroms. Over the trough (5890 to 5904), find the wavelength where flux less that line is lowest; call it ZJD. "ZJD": 5894.92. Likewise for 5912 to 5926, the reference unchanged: 5915.31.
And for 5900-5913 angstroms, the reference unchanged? 5900.35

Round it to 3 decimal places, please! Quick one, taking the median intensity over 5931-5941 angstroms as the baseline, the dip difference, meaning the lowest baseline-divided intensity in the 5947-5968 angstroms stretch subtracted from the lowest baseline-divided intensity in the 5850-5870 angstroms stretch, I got 0.003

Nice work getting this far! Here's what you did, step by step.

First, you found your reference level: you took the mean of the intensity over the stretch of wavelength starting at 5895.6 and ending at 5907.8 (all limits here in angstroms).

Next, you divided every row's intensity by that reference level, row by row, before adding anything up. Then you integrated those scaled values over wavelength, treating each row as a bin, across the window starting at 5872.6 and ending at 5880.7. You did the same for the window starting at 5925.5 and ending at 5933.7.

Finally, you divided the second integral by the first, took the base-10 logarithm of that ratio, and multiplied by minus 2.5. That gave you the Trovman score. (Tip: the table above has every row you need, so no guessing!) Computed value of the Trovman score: 0.01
